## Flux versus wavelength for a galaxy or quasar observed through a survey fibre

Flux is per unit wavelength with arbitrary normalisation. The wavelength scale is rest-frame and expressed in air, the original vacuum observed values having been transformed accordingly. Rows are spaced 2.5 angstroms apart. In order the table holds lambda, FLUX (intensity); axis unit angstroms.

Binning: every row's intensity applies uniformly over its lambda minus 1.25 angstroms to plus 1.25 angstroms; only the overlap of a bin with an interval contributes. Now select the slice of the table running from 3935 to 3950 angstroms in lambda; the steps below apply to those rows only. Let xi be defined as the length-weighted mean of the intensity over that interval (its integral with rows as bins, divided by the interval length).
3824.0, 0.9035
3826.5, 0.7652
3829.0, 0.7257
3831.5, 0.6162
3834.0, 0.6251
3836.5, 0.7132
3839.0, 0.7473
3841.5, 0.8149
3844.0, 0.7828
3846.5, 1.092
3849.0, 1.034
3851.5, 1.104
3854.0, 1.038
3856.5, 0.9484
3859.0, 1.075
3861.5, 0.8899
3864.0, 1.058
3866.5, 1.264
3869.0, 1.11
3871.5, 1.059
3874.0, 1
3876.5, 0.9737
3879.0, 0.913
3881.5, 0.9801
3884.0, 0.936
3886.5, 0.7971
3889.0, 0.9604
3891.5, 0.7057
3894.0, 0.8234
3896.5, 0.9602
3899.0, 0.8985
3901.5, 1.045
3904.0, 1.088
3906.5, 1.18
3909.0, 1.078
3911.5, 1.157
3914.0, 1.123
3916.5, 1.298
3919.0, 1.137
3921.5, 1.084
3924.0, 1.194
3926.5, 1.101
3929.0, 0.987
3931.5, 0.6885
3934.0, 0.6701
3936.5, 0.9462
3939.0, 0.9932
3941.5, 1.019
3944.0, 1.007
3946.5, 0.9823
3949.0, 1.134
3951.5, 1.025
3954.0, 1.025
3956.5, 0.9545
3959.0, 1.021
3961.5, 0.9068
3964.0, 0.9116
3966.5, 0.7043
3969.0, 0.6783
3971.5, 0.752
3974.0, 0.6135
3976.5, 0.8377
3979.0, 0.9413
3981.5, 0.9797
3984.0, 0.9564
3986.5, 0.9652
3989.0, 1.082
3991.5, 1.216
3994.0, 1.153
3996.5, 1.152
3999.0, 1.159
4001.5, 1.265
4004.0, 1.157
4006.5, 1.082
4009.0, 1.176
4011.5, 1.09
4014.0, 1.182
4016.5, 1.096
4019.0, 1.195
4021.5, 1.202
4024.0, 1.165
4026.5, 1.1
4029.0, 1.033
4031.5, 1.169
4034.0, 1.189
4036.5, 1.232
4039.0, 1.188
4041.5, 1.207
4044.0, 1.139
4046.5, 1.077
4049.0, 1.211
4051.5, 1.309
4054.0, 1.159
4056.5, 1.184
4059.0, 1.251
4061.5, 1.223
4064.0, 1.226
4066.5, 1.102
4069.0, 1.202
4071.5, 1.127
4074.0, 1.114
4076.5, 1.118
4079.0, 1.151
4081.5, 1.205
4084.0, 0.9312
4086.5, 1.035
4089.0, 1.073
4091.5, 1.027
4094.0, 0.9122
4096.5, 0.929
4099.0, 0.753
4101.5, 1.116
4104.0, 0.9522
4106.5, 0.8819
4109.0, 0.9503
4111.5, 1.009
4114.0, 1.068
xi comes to 1.01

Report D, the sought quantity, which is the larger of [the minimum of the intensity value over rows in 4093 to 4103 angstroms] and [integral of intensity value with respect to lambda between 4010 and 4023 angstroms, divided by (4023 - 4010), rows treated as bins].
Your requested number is 1.15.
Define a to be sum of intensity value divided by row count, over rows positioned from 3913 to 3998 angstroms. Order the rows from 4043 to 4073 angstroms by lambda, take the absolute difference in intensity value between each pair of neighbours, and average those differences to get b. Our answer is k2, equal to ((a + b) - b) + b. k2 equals 1.06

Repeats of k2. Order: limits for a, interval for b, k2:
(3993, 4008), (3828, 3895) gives 1.27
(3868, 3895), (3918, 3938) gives 1.07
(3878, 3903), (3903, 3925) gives 1.00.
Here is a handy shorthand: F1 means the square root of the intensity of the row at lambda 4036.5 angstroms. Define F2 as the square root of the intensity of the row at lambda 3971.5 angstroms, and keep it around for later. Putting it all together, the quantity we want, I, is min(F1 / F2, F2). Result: 0.87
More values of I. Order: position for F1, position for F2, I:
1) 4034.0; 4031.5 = 1.01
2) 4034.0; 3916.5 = 0.96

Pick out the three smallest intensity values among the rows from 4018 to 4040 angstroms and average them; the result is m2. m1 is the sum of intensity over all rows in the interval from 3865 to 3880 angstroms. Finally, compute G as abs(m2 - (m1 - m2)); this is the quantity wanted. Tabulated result 4.1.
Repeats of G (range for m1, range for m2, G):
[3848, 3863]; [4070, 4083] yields 3.8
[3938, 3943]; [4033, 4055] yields 0.2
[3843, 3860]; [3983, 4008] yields 5.1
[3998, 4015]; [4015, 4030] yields 6.0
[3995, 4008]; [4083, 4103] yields 4.1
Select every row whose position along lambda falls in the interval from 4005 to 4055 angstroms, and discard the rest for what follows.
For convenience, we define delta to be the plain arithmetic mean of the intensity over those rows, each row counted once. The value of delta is 1.16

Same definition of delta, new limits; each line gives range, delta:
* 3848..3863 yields 1.01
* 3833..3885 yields 0.96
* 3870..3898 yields 0.92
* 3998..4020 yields 1.16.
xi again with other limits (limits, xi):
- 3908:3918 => 1.17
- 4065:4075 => 1.14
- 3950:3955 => 1.03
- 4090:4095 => 0.98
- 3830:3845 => 0.72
